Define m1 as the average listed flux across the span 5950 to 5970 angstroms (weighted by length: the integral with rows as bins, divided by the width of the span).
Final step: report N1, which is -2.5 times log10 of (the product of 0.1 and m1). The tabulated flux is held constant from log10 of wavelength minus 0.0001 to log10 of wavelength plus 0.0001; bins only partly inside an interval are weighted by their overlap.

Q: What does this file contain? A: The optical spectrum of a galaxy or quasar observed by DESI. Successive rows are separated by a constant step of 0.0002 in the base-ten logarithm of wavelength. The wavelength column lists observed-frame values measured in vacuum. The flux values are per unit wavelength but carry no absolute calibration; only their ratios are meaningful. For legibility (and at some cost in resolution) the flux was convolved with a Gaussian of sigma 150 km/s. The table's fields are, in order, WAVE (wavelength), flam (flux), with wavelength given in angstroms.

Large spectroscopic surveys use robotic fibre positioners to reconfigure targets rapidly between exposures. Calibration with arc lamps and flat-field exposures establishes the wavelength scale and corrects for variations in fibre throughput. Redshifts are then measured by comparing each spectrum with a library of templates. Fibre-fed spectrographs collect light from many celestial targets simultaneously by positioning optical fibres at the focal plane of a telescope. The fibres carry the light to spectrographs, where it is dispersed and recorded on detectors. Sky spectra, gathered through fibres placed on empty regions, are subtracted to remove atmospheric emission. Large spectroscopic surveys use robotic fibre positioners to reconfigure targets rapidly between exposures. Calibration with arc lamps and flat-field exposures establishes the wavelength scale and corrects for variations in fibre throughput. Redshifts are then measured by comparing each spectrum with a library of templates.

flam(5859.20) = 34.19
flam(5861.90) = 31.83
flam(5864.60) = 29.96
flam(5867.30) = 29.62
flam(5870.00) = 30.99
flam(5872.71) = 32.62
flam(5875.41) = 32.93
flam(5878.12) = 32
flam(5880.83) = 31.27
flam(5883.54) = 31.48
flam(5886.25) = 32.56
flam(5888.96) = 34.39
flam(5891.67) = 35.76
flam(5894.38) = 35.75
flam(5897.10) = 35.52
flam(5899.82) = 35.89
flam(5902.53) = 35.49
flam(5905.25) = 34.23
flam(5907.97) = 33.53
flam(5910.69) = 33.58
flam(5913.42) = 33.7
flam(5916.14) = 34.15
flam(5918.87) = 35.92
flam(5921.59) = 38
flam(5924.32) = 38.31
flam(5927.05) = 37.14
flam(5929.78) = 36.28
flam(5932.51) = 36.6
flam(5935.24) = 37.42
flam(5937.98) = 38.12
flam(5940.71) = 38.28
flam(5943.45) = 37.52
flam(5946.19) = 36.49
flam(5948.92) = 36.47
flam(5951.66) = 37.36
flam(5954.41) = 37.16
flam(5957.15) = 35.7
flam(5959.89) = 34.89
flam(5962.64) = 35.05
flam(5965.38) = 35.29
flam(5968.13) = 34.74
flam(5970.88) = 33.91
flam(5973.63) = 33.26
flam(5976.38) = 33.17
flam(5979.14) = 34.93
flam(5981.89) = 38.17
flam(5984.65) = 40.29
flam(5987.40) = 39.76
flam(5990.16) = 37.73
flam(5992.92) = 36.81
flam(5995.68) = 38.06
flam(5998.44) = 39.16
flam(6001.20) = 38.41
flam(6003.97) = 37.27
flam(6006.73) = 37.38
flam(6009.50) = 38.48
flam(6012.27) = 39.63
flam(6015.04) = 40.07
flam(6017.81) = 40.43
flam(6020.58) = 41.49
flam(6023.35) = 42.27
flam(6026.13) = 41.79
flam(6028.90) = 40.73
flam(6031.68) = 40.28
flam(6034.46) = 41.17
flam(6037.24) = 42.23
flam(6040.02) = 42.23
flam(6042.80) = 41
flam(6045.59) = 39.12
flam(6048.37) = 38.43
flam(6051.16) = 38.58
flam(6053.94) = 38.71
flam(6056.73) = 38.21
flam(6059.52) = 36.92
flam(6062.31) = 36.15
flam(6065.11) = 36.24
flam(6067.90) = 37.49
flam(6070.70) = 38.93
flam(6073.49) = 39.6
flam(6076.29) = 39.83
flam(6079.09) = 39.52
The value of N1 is -1.38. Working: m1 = 35.7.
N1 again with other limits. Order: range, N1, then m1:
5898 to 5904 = -1.38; 35.7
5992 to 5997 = -1.43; 37.5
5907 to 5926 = -1.37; 35.4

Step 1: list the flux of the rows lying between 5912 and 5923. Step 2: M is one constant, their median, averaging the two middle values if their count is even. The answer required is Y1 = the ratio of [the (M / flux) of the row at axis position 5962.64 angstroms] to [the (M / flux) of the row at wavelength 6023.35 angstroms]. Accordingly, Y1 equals 1.21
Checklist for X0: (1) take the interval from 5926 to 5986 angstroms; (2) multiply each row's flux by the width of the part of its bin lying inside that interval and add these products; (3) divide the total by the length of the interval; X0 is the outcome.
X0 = 36.3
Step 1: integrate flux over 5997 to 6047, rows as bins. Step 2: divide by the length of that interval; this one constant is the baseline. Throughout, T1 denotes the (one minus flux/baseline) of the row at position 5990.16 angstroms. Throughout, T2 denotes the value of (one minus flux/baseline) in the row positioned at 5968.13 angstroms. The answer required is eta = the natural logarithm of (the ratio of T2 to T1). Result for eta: 0.8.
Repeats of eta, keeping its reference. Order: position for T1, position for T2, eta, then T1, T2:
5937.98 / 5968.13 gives 1.0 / 0.051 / 0.14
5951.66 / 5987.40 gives -1.9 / 0.070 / 0.01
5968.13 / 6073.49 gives -2.2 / 0.135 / 0.01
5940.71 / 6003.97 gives 0.4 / 0.047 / 0.07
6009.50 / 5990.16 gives 0.4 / 0.042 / 0.06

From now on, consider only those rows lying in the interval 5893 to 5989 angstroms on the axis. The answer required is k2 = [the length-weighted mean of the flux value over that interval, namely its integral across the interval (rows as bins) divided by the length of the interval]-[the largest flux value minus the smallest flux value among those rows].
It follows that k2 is 29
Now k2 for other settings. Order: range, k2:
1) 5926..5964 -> 33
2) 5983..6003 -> 35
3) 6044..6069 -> 35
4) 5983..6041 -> 34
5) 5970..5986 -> 29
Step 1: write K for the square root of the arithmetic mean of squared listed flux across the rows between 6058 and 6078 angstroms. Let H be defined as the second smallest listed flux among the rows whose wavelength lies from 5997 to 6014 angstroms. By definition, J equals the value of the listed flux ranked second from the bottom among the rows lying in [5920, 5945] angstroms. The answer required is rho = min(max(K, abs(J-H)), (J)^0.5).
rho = 6.05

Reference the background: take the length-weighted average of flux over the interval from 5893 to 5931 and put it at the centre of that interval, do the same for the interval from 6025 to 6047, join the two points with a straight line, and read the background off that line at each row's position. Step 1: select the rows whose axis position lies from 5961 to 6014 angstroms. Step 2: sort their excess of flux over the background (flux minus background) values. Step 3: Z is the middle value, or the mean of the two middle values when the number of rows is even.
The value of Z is -2.3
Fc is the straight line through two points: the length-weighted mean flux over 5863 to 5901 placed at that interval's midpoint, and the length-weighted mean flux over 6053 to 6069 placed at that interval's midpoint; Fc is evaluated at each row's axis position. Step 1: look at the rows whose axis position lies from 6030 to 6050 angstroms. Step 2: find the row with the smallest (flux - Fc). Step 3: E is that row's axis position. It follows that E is 6048.37 angstroms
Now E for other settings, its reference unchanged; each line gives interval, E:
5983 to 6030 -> 5992.92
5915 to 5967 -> 5959.89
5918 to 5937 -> 5918.87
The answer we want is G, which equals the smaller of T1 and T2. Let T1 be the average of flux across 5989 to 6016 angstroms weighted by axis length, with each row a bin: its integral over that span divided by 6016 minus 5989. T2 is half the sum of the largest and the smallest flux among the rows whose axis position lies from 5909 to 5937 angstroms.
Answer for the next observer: 35.9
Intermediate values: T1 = 38.3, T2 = 35.9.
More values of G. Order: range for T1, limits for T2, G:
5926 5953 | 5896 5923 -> 35.8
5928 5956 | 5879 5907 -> 33.6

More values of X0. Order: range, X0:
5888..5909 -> 35.1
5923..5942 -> 37.4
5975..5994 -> 37.3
